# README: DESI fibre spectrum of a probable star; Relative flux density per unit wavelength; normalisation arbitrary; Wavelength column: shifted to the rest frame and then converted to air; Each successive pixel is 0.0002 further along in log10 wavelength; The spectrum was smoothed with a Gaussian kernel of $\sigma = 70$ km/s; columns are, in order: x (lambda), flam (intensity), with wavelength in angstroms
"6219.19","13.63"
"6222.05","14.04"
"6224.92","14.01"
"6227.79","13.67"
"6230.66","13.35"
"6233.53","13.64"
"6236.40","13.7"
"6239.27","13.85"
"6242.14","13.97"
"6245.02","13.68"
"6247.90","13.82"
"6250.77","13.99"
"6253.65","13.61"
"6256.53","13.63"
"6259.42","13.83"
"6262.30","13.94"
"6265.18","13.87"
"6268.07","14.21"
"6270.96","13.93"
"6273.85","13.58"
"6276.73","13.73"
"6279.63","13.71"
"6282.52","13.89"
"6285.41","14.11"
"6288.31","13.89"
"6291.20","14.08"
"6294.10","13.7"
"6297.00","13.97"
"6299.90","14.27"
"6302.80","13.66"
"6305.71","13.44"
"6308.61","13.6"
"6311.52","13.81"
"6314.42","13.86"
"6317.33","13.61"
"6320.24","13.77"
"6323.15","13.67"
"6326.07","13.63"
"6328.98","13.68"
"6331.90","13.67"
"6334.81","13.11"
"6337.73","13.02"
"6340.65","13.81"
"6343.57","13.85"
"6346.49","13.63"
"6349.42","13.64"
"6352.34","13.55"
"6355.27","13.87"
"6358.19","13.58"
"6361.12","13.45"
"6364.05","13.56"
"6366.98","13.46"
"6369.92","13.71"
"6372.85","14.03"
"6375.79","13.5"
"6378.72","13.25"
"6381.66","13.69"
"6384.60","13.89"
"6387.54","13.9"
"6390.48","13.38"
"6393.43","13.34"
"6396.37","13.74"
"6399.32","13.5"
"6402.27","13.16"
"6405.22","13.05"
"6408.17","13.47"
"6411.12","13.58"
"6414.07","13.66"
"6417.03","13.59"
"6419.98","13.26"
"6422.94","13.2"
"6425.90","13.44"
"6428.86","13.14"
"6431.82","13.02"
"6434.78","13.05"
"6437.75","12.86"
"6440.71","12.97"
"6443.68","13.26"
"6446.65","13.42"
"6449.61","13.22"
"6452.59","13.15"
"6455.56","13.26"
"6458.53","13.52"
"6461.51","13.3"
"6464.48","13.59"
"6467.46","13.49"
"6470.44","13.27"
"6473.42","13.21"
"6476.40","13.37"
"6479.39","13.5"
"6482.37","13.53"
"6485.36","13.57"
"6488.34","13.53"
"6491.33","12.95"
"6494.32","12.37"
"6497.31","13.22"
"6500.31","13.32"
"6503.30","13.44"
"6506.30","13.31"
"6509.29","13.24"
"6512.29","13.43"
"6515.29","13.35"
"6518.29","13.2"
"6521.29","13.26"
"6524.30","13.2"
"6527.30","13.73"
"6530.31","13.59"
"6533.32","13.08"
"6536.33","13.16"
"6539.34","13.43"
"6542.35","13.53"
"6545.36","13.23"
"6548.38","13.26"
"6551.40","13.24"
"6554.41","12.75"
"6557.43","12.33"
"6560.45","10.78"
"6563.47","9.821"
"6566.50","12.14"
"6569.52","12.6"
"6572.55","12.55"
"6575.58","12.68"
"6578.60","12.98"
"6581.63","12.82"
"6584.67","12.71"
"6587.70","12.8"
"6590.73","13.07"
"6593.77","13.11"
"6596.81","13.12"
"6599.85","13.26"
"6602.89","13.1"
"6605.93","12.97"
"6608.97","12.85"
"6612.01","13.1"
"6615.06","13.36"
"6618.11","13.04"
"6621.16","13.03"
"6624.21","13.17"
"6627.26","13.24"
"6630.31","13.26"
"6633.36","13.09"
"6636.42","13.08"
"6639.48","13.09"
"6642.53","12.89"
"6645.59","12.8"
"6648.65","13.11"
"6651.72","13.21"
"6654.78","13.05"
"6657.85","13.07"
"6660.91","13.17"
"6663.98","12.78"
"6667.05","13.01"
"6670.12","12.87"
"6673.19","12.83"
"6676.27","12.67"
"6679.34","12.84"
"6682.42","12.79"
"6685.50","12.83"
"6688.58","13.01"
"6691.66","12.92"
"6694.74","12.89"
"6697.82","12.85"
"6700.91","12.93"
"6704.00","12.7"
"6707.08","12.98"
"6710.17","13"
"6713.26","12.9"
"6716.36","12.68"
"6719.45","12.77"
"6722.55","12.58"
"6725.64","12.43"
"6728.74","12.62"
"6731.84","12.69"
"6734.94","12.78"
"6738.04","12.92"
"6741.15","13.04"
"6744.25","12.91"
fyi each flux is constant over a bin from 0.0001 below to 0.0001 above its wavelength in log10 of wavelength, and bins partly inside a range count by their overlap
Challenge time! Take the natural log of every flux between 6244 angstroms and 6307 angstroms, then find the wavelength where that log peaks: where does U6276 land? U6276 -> 6299.90 angstroms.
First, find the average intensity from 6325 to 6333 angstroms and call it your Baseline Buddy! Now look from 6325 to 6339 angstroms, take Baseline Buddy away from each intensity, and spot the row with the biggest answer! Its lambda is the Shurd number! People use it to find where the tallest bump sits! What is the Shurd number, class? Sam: 6328.98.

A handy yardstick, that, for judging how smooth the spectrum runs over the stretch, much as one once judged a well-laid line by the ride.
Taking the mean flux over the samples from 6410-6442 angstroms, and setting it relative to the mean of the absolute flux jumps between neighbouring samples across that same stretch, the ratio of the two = 87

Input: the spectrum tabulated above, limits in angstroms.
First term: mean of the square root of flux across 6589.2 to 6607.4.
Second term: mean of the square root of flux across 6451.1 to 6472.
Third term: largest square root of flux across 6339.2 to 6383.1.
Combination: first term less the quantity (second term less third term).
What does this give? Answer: 3.71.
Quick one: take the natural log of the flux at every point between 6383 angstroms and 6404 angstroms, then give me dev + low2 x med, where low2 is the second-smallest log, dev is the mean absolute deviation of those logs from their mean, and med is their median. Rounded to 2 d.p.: 6.76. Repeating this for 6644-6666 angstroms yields 6.56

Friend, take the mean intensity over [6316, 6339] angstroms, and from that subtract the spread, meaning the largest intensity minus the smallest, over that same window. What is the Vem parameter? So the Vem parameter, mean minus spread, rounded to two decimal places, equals 12.77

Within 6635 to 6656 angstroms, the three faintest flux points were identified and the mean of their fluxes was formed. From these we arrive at 12.9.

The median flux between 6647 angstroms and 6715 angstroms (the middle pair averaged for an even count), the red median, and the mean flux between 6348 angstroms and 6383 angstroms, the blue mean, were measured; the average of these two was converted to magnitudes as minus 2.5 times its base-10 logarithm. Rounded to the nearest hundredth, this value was -2.81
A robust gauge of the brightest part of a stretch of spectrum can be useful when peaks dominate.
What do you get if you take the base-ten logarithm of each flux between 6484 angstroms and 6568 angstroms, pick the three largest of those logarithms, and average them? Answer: 1.13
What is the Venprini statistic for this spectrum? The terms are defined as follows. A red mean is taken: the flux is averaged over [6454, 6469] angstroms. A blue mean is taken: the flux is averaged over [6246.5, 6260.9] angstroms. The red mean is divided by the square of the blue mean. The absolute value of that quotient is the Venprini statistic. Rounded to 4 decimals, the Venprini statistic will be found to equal 0.0708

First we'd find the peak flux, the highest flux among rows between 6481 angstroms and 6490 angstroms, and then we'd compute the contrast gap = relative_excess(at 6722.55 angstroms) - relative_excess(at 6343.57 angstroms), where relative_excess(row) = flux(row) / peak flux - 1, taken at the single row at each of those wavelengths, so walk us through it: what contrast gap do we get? -0.094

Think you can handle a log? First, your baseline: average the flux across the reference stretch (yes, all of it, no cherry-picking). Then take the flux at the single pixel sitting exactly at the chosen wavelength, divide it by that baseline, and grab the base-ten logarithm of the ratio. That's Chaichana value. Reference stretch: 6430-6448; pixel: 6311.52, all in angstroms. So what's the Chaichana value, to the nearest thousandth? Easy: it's 0.023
